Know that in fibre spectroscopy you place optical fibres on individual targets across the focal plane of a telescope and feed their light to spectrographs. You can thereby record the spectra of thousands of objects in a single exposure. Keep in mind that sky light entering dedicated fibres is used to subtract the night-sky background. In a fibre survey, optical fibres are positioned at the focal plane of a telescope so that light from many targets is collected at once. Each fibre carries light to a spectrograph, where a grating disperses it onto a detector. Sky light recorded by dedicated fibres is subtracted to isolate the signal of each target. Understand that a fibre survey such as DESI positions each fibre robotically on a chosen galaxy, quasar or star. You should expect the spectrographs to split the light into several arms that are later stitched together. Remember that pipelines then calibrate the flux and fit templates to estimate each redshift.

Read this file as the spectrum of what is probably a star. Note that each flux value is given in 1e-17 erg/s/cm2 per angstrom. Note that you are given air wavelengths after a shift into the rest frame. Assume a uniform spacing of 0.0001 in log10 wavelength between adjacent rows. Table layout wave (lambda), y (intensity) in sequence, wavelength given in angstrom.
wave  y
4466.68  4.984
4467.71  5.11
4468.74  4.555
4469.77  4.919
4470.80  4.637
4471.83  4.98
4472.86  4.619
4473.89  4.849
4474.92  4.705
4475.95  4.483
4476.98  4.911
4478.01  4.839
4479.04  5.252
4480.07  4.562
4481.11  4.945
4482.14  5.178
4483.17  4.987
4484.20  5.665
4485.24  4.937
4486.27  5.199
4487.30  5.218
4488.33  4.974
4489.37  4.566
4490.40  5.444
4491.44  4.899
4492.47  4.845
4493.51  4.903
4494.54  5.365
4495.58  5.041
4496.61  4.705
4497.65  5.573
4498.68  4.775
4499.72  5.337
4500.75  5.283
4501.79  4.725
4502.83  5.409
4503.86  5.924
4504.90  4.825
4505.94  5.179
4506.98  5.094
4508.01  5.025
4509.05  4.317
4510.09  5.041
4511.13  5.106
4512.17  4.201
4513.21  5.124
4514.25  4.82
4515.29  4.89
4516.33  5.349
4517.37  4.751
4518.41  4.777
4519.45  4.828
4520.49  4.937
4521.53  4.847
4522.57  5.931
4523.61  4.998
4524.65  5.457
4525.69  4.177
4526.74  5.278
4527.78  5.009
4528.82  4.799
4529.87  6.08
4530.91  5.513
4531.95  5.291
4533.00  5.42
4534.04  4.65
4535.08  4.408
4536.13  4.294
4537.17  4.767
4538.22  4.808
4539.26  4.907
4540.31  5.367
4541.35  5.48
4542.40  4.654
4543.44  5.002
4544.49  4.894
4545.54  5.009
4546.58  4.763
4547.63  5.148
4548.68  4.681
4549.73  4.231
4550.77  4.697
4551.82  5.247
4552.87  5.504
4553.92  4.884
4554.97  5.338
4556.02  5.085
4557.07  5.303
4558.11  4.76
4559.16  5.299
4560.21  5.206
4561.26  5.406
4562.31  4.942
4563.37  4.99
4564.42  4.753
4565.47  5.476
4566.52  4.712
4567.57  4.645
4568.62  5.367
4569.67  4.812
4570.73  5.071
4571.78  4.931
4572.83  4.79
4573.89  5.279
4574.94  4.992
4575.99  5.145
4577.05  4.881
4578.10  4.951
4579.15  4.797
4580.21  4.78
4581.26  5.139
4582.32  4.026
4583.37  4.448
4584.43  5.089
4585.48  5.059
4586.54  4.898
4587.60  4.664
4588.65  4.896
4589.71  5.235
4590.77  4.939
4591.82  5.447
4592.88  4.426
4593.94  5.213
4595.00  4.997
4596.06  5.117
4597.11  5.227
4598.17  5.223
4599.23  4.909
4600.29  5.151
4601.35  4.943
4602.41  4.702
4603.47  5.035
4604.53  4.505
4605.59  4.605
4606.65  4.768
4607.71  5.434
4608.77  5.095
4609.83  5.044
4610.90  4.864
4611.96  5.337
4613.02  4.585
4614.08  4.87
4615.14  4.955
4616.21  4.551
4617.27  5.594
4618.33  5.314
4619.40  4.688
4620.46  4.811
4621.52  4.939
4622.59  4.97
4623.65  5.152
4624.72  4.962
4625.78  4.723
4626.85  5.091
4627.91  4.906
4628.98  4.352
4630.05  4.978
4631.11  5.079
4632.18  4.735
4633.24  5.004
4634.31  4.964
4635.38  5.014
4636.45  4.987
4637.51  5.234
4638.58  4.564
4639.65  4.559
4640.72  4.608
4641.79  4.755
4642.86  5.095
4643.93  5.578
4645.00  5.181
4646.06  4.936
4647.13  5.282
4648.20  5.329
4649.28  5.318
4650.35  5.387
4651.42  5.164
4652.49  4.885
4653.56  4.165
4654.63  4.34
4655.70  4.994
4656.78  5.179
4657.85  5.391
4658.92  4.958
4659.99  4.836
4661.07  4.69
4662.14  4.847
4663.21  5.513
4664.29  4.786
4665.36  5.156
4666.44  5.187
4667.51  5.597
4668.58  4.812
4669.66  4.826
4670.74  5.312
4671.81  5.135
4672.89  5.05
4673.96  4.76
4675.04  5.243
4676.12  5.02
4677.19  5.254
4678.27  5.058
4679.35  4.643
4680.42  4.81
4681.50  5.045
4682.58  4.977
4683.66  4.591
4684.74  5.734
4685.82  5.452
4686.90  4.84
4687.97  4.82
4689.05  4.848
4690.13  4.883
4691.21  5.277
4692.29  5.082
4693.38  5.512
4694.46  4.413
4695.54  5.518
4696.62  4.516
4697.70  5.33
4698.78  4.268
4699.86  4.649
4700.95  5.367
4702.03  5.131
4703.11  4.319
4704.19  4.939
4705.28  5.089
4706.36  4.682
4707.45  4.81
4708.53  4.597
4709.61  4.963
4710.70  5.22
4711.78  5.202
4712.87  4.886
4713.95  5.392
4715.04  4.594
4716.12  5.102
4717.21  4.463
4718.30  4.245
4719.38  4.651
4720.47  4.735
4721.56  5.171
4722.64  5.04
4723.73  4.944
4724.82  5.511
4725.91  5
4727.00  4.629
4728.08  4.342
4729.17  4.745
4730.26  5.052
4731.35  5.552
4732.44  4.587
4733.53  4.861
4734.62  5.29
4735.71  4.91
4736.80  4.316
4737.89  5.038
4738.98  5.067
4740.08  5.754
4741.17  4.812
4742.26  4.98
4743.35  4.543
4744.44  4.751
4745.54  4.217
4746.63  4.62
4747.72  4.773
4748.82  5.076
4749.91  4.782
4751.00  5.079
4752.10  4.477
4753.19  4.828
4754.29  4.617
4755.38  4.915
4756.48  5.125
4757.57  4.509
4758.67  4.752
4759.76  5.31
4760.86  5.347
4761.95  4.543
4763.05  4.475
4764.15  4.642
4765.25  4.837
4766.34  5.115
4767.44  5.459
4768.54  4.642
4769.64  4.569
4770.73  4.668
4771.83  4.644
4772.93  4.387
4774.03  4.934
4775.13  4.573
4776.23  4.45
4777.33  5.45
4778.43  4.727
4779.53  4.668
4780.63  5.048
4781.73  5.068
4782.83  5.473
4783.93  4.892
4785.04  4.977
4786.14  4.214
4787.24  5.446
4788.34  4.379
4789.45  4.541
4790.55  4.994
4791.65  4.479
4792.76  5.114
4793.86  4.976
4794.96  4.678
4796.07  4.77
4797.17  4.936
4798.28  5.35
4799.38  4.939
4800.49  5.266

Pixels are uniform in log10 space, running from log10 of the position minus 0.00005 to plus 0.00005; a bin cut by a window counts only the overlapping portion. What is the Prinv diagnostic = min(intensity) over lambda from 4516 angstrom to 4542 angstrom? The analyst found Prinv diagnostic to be 4.177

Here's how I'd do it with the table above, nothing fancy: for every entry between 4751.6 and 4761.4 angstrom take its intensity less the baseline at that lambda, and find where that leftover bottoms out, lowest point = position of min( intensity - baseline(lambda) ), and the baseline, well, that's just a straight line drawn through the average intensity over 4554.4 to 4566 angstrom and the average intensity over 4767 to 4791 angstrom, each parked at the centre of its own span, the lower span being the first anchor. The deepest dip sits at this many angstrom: 4752.10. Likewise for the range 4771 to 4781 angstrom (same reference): 4772.93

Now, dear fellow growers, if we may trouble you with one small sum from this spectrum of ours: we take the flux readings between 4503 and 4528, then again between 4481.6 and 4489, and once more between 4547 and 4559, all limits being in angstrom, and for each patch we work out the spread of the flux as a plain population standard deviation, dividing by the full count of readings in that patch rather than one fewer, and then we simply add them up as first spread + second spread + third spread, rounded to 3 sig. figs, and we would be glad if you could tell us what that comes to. 1.01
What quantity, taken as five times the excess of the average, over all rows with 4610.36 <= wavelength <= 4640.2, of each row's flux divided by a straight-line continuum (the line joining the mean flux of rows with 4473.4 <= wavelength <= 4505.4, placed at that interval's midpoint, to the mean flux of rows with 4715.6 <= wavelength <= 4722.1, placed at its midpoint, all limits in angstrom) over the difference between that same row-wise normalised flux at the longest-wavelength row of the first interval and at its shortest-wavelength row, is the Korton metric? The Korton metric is 5.3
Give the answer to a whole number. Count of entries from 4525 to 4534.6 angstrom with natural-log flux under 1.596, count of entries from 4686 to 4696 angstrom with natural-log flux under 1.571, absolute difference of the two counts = 2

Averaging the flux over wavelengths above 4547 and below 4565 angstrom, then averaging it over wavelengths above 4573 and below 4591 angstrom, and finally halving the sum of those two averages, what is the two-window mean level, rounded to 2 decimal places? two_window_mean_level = 4.96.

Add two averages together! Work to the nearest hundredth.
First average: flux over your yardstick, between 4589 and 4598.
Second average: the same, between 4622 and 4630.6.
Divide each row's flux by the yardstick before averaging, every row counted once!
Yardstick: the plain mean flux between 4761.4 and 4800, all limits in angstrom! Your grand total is 2.06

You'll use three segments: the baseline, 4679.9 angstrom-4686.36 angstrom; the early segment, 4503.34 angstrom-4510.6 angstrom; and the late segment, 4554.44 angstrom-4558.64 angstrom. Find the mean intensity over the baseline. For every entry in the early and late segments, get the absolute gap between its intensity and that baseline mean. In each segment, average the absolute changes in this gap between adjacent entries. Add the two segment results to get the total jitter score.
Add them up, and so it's 0.57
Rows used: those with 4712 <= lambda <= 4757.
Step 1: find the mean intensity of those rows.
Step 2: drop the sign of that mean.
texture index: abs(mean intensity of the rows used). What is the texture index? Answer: 4.87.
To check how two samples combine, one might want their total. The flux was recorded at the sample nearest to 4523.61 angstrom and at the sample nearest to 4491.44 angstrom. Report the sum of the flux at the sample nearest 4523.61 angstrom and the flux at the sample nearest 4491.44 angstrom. 9.9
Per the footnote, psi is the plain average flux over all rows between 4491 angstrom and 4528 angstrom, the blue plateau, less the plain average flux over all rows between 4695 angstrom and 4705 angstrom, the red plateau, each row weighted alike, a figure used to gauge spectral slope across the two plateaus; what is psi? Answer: 0.1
